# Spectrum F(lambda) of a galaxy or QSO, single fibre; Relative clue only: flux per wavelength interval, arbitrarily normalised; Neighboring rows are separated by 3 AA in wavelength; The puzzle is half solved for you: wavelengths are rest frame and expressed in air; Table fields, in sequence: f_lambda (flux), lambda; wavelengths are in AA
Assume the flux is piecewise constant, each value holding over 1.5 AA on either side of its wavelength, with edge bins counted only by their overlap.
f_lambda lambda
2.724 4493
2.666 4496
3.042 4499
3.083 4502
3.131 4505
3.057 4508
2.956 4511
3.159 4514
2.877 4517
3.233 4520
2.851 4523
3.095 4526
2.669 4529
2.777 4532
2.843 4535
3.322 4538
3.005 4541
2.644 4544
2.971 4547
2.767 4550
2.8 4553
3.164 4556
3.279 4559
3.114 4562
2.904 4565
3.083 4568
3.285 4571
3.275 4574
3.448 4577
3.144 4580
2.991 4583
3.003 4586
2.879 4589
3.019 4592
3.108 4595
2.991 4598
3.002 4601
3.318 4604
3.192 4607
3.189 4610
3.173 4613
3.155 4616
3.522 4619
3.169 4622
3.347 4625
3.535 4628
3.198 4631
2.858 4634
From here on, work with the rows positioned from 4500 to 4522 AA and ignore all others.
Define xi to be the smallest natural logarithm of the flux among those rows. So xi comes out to 1.06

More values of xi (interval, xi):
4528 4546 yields 0.97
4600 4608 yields 1.10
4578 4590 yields 1.06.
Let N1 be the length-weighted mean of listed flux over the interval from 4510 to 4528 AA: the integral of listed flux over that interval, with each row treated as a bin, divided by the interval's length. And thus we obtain 3.02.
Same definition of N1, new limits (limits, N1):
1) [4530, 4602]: 3.03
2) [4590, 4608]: 3.10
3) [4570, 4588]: 3.18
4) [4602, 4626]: 3.25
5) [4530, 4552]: 2.90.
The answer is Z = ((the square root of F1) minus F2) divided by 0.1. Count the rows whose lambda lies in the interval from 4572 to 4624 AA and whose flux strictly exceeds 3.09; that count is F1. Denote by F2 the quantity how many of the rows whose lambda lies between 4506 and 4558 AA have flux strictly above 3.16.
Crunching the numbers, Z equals 3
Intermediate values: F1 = 11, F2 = 3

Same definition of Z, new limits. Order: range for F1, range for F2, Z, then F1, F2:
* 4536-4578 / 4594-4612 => -4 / 7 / 3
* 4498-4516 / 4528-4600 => -46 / 2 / 6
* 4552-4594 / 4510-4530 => 16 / 7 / 1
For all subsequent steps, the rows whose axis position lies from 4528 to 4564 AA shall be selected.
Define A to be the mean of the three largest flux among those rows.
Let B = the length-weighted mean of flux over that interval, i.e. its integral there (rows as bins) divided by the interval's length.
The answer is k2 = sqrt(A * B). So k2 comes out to 3.10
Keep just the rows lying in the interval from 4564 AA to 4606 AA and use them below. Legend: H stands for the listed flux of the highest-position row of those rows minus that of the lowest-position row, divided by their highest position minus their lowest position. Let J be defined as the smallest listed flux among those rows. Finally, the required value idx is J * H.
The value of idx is 0.031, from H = 0.0106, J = 2.879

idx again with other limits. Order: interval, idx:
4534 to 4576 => 0.029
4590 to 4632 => 0.014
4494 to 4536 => 0.012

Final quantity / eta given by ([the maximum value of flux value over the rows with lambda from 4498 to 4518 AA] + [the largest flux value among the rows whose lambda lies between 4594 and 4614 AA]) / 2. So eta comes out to 3.24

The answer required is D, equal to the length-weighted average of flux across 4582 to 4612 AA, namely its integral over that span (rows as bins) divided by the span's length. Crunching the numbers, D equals 3.07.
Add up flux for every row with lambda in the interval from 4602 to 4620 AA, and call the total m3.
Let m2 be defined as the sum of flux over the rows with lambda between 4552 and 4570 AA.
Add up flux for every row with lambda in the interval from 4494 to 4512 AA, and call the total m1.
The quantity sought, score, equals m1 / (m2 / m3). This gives 19.1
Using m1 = 17.9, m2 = 18.3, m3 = 19.5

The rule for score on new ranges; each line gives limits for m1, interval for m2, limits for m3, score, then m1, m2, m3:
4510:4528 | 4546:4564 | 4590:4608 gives 18.7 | 18.2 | 18.1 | 18.6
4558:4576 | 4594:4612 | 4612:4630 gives 20.0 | 18.9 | 18.8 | 19.9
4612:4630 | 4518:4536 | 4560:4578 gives 21.8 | 19.9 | 17.5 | 19.1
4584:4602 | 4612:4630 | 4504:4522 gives 16.7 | 18.0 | 19.9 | 18.4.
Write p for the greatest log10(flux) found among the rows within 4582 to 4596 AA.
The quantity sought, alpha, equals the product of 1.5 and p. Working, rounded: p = 0.492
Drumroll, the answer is 0.739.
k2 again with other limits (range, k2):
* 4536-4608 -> 3.21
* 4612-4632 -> 3.39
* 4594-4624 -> 3.26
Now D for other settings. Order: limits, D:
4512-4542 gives 2.98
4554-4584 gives 3.17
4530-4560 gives 2.95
